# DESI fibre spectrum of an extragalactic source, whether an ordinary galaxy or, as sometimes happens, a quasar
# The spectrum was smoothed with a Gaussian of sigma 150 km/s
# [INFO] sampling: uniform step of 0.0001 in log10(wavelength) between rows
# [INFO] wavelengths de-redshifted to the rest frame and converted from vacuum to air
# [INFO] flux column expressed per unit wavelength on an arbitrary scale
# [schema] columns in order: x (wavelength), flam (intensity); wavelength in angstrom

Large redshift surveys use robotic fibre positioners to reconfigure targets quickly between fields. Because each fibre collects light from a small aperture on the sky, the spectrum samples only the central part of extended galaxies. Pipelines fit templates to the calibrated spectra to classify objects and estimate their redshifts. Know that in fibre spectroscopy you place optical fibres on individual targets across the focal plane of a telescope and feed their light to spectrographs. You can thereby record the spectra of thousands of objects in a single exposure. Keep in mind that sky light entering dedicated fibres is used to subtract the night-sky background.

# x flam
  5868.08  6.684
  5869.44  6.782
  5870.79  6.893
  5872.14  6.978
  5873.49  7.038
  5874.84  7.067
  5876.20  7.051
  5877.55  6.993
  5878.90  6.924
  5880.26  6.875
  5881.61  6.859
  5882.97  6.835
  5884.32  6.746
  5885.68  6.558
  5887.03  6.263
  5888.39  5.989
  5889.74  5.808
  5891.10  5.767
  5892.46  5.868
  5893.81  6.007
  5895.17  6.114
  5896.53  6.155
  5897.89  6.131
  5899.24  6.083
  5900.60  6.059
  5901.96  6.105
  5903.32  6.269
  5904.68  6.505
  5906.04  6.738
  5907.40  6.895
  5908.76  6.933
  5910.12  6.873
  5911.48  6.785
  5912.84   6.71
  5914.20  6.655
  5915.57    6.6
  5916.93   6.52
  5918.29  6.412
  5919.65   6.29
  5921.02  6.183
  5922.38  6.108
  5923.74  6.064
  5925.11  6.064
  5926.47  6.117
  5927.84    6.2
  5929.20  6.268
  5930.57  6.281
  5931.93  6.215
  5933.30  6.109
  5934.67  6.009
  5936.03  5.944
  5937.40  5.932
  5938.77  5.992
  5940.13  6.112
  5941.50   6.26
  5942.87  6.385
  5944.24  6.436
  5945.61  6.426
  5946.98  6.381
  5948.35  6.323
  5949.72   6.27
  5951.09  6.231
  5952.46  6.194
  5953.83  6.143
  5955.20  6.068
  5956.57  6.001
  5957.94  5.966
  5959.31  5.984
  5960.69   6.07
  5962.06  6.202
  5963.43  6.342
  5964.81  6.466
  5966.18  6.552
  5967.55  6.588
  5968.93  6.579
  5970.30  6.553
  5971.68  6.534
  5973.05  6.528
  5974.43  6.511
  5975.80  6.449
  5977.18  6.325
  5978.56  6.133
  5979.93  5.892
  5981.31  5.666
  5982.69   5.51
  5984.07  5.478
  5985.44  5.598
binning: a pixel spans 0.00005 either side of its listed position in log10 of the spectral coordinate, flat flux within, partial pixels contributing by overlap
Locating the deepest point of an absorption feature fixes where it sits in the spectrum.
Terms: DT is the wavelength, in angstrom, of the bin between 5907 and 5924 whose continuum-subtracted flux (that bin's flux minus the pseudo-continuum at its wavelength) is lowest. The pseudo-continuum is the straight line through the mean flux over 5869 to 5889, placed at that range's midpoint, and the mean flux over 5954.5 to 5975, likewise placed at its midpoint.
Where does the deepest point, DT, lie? 5923.74 angstrom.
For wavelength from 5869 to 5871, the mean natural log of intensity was 1.92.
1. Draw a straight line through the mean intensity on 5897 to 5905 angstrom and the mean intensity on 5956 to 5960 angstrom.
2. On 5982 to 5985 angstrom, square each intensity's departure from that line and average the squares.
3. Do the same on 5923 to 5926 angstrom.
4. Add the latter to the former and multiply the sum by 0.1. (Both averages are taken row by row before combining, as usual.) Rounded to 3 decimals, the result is 0.016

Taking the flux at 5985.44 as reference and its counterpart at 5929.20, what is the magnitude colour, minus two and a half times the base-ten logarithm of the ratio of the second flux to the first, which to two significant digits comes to -0.12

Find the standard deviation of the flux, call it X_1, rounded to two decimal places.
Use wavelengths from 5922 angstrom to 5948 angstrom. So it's 0.16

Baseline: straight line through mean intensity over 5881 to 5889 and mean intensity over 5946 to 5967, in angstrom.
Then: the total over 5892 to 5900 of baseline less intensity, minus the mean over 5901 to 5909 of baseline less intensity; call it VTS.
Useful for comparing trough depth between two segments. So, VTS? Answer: 2.7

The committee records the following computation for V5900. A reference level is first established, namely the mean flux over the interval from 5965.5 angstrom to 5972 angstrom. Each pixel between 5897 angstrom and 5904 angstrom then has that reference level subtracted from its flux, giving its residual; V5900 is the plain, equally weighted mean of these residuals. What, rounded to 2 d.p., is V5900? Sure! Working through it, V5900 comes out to -0.43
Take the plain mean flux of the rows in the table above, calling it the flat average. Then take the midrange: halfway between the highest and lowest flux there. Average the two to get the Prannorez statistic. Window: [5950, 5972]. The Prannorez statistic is 6.28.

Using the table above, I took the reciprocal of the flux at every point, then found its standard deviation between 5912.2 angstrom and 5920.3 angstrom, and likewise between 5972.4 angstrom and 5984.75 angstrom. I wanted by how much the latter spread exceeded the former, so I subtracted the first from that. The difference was 0.008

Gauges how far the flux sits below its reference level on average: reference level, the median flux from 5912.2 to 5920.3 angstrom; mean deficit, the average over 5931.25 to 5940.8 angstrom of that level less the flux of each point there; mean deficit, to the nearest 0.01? 0.52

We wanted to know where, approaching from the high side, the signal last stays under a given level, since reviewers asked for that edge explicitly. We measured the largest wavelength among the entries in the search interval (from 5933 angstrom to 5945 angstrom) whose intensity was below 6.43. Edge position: 5942.87 angstrom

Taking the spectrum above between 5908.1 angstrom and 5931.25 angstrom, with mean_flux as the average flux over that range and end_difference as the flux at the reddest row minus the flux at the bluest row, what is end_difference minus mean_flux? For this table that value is -7.1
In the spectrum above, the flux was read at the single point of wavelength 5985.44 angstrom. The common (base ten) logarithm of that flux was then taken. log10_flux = 0.75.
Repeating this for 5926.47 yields 0.79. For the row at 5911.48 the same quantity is 0.83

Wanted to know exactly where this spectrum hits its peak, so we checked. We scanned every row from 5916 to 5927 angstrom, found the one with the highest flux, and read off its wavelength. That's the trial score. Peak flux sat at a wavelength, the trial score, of 5916.93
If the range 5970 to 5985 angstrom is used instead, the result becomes 5970.30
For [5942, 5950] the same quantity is 5944.24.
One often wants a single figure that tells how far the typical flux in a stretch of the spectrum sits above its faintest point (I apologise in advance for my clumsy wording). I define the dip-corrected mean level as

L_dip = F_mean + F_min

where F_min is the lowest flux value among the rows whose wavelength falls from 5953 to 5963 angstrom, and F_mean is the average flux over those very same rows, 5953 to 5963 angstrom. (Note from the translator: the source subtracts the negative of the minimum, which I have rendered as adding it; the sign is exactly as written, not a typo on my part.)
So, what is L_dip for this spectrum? 12.0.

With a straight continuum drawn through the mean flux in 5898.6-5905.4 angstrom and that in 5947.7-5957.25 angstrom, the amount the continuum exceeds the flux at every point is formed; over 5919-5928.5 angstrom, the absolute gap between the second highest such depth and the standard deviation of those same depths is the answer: 0.05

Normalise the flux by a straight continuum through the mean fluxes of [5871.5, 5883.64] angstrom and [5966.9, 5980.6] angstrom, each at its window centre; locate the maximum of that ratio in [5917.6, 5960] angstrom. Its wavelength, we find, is 5944.24 angstrom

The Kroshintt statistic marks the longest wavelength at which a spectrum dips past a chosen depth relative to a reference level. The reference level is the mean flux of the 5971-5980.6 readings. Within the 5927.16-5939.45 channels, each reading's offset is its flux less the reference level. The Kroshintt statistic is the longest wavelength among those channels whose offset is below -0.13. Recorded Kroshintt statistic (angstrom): 5938.77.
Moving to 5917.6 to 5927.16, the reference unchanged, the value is 5926.47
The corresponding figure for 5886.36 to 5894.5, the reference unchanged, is 5893.81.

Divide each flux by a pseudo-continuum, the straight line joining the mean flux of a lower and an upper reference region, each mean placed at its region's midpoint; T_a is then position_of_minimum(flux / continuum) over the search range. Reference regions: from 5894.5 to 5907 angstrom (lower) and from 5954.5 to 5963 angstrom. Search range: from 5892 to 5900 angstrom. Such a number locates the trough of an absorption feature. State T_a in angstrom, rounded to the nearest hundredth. 5892.46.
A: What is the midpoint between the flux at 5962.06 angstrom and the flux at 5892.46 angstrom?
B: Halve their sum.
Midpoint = 6.0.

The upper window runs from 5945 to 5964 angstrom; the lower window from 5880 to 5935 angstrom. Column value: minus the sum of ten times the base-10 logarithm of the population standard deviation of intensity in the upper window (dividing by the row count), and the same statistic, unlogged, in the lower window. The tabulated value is 8.0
